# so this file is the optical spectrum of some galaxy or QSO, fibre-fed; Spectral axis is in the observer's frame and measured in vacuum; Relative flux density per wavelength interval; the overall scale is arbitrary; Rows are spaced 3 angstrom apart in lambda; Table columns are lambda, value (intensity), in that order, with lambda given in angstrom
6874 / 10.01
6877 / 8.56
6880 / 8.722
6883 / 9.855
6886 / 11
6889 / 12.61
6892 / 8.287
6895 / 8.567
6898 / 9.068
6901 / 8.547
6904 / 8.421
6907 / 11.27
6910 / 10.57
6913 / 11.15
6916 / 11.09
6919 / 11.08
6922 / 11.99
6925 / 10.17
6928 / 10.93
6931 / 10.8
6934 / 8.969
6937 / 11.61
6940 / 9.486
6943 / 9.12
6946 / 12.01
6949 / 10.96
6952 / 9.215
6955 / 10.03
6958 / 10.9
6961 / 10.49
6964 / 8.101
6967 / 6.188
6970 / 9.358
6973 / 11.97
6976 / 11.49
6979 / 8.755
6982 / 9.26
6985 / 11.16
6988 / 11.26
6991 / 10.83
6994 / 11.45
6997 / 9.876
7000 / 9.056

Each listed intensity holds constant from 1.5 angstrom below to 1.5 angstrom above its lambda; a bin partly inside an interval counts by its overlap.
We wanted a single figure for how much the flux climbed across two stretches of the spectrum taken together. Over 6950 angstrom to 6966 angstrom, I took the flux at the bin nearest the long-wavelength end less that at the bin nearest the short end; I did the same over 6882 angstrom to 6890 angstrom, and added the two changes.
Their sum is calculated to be 1.6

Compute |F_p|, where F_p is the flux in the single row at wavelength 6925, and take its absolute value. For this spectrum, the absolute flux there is 10.2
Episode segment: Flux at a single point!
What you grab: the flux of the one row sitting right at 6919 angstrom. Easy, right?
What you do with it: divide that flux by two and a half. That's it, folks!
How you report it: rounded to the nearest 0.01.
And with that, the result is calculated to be 4.43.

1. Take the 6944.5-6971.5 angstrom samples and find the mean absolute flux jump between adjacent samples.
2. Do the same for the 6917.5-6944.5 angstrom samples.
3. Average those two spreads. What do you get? 1.43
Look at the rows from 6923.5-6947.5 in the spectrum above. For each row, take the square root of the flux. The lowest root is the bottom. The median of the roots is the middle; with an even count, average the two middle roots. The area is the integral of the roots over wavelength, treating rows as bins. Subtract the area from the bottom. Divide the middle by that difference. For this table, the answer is -0.0436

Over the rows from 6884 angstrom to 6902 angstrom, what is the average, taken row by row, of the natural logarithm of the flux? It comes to 2.26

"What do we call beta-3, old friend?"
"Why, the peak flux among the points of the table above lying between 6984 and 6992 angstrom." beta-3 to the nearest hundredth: 11.26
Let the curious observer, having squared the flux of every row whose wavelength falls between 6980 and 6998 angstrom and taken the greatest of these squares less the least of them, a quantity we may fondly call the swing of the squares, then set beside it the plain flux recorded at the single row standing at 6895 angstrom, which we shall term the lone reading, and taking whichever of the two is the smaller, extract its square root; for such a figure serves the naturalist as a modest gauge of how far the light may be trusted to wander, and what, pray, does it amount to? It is 2.93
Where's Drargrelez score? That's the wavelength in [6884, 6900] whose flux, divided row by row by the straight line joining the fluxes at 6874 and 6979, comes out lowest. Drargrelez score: 6892 angstrom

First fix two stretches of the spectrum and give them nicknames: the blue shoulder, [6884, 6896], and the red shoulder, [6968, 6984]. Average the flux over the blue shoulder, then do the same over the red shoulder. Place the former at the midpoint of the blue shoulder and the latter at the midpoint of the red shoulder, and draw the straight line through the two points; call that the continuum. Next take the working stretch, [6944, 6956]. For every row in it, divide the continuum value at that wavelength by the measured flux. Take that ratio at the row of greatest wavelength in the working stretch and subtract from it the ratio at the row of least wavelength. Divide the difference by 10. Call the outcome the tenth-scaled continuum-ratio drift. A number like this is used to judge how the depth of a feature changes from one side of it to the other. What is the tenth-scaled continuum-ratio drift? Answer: 0.017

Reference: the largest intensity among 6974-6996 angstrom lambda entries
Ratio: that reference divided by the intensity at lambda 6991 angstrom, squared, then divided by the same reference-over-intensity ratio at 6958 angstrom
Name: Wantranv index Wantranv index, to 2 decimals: 1.07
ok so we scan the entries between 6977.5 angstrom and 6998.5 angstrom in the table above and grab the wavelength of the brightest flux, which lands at 6994 angstrom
